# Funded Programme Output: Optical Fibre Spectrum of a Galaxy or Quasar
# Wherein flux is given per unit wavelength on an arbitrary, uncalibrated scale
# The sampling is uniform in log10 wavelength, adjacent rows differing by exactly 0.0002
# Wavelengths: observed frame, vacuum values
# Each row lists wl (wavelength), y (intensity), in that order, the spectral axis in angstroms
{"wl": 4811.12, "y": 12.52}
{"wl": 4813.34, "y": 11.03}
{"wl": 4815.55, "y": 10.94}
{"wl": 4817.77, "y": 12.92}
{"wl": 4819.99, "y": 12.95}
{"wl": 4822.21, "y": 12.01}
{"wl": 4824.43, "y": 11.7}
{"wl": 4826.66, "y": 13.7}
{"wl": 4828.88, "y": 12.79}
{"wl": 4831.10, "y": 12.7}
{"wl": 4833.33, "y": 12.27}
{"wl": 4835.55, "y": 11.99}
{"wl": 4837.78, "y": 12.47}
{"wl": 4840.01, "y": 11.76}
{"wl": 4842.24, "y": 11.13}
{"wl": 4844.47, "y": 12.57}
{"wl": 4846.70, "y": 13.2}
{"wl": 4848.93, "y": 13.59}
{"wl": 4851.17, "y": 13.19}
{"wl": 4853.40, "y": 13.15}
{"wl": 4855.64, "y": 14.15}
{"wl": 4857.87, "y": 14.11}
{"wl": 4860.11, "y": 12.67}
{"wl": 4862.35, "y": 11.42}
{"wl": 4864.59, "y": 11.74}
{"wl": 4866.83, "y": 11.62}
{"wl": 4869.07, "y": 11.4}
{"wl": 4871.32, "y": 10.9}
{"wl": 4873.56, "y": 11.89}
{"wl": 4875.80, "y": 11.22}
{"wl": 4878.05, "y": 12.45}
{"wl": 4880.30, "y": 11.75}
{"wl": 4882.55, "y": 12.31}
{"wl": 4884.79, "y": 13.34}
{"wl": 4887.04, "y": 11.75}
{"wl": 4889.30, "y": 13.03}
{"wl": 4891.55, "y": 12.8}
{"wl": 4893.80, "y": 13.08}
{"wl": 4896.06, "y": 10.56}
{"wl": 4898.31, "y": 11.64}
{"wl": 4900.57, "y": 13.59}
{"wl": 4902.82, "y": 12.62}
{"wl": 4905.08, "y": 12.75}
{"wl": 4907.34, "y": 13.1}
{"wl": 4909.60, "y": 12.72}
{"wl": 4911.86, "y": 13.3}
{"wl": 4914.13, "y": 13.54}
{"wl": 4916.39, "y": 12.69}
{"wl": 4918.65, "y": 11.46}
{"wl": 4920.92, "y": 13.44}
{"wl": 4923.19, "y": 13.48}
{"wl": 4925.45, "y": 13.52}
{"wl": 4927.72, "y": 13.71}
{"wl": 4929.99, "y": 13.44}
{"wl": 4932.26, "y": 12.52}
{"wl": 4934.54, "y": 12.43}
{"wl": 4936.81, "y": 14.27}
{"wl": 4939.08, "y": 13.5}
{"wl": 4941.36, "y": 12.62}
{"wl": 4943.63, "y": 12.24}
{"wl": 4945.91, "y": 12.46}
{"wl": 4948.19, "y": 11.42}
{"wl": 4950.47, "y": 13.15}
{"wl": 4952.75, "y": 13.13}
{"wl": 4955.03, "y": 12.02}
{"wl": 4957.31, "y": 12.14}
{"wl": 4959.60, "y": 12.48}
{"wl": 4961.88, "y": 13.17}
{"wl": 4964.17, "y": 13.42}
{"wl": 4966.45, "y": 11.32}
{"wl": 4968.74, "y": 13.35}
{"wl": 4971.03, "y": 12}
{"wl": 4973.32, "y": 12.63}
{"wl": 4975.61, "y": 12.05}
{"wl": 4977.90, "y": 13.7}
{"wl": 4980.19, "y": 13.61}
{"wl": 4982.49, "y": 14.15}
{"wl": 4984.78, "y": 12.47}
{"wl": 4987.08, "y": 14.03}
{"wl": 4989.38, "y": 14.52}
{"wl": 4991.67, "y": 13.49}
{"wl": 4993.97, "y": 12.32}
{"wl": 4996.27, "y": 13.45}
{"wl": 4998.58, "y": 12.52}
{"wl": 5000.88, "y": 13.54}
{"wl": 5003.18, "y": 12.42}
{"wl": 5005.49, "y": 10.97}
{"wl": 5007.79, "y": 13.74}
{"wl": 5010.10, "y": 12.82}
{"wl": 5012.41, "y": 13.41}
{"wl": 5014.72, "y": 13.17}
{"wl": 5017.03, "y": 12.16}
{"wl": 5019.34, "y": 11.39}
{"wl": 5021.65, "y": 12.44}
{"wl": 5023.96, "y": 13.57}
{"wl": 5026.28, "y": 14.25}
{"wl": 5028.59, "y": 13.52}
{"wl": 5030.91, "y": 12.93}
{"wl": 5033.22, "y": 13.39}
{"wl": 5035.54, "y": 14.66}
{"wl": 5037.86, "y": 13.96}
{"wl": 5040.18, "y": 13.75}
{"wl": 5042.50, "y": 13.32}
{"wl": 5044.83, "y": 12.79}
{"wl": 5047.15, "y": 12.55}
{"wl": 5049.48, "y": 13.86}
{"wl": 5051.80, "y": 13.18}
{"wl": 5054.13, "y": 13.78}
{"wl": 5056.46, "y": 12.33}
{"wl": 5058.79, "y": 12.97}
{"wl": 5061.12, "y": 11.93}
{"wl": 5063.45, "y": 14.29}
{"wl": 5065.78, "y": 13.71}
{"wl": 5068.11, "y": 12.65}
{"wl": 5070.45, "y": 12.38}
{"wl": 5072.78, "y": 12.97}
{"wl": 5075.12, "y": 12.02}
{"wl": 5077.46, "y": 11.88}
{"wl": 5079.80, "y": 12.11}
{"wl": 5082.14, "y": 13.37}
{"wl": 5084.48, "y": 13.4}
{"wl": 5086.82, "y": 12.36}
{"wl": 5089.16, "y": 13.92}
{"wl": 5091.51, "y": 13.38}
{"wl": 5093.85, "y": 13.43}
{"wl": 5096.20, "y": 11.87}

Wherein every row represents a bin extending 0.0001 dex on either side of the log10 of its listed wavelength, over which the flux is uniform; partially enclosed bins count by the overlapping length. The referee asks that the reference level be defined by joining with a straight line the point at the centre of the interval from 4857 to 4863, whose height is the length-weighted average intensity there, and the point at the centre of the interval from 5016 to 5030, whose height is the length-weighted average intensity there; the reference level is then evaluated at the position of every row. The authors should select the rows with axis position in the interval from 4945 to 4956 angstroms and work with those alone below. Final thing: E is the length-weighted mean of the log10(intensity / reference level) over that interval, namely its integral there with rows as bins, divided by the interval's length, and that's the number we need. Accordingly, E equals -0.014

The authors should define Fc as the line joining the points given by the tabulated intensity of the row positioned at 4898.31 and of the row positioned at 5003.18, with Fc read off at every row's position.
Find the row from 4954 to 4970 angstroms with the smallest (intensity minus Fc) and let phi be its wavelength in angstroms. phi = 4966.45 angstroms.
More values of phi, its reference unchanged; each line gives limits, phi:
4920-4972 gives 4966.45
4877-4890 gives 4887.04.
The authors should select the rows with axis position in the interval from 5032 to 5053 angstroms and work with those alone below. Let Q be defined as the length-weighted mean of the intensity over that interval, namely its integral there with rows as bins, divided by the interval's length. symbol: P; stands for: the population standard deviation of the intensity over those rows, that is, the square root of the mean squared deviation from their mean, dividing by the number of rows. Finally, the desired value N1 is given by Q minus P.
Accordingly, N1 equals 12.9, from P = 0.61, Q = 13.5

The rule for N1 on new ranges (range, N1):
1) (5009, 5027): 12.0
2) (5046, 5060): 12.5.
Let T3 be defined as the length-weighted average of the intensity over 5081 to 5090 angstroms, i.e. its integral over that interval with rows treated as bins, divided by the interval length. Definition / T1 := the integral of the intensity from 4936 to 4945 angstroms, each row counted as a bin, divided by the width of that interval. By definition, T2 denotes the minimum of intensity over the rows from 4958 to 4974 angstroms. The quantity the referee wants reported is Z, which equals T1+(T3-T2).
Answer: 15.0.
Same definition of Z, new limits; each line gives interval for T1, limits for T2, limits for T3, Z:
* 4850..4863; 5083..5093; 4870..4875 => 12.2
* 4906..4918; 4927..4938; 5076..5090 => 13.4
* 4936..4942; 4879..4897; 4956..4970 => 15.6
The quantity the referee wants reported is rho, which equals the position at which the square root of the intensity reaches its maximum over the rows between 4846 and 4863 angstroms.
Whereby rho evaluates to 4855.64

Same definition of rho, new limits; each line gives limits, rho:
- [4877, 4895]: 4884.79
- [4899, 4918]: 4900.57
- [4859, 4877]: 4860.11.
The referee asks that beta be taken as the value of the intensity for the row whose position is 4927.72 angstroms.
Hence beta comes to 13.71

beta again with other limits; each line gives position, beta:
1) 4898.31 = 11.64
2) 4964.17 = 13.42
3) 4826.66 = 13.7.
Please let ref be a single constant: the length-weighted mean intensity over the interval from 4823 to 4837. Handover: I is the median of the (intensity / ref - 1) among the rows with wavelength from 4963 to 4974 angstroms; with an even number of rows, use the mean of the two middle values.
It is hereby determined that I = 0.01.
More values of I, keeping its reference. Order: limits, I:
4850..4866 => 0.05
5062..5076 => 0.02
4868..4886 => -0.06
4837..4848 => 0.00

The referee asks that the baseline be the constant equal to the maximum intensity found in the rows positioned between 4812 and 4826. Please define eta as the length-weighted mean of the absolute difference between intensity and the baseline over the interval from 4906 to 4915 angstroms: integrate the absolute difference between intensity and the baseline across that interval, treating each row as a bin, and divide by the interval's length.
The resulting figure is 0.32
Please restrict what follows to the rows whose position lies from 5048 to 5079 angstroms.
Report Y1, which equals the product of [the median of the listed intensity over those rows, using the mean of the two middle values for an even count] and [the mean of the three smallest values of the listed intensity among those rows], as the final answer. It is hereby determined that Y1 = 155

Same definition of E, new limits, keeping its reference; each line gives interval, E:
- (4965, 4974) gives -0.018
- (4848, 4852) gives 0.021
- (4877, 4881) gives -0.023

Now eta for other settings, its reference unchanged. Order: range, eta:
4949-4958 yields 0.55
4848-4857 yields 0.58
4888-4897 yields 0.66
